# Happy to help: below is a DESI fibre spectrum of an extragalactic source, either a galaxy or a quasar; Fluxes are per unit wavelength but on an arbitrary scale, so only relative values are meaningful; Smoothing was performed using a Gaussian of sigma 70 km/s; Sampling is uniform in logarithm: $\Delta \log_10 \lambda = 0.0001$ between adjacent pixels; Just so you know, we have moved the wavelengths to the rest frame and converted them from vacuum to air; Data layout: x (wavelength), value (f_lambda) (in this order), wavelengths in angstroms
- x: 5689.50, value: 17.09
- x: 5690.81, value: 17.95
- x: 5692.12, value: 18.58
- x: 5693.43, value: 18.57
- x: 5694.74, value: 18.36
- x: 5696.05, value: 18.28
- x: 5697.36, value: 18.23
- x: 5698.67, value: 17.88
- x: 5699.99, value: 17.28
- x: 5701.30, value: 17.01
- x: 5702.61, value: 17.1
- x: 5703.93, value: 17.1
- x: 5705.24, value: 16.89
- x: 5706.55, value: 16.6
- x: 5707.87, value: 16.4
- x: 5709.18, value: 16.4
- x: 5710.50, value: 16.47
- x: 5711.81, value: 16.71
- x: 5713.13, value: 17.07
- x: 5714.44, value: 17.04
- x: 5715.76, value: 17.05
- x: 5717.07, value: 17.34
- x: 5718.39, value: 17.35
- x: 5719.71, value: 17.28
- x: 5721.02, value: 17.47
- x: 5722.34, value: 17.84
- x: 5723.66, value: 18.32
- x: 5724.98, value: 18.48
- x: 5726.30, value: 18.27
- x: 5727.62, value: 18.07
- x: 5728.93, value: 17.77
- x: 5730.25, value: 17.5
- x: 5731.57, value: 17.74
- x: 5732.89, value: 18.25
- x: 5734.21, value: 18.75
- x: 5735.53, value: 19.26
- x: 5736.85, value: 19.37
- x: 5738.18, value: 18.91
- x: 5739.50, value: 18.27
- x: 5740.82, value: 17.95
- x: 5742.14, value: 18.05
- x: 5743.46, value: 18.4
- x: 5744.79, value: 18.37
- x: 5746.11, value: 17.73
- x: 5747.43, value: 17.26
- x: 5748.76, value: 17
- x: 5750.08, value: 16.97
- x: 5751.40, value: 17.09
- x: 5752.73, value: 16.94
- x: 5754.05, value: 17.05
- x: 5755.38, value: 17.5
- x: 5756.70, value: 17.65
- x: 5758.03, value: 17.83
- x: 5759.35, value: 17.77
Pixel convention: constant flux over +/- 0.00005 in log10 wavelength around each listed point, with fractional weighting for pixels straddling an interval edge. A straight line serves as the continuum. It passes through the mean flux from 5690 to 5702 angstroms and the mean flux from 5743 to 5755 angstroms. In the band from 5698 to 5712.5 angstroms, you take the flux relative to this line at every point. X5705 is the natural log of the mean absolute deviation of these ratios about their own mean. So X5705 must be -4.1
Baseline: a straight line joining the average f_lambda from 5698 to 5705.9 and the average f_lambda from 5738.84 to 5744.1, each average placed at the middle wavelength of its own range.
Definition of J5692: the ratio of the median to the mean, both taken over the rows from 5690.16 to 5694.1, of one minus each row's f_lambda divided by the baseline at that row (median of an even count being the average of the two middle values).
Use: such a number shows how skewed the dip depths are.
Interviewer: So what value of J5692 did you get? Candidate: 1.12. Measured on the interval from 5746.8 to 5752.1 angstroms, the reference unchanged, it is 1.04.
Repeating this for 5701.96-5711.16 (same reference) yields 1.18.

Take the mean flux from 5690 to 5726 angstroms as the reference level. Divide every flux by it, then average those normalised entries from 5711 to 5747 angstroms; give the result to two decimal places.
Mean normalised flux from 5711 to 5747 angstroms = 1.03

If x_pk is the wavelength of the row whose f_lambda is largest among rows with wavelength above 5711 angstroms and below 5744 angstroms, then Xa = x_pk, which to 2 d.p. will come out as 5736.85 angstroms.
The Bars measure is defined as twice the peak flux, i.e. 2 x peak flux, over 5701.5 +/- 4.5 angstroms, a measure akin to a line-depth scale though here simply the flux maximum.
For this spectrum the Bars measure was 36.5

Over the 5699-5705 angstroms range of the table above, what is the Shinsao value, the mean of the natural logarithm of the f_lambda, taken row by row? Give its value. 2.84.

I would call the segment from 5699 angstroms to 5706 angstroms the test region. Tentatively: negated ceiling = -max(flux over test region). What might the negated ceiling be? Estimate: -17.3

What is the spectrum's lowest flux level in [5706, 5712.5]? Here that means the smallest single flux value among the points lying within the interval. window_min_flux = 16.4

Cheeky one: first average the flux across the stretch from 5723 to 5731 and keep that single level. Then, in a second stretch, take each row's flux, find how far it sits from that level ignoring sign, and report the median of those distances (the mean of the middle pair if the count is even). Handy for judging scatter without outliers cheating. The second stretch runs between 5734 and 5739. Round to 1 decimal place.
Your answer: 1.0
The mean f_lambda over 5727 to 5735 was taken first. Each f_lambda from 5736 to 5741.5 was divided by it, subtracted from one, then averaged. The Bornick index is -0.03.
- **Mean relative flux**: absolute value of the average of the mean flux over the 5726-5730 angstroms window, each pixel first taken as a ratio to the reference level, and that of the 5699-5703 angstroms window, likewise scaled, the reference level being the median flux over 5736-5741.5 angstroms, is 0.946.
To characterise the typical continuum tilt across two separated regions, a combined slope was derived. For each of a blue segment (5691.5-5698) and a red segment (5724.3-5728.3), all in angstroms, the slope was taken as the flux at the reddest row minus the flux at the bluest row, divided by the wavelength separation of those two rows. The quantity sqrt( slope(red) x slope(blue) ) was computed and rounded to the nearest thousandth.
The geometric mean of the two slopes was 0.102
